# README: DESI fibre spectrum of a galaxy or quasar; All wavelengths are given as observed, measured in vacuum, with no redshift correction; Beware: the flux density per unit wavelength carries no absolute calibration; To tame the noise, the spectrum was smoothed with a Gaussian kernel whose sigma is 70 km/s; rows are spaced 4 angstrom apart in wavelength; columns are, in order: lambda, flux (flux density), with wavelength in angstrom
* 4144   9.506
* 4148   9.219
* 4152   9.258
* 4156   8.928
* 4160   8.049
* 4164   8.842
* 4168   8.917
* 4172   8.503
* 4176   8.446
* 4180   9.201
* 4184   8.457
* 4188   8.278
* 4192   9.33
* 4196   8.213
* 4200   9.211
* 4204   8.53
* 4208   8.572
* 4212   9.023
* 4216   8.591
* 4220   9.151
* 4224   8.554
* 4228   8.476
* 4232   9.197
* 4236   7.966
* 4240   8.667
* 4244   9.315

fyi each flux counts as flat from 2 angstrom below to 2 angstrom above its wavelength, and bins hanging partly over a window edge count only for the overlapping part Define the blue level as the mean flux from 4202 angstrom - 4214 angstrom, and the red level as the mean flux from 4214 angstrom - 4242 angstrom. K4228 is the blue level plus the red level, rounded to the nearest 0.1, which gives 17.4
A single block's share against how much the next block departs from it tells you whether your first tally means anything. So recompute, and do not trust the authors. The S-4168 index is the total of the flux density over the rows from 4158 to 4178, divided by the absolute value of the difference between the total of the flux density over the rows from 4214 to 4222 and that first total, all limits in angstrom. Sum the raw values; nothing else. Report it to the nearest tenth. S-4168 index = 1.7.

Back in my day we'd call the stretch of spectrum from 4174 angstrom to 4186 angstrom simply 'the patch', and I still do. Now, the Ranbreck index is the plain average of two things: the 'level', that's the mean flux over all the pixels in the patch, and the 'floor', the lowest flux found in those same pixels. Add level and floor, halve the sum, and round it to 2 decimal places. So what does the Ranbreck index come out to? 8.57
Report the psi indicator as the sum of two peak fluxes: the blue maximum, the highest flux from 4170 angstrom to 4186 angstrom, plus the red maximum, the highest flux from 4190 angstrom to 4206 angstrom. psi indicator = 18.5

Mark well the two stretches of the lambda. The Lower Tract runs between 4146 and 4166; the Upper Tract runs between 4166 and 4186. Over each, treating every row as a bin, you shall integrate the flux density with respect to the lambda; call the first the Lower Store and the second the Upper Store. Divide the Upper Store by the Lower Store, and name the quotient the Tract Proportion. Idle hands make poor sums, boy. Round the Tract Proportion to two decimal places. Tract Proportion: 0.98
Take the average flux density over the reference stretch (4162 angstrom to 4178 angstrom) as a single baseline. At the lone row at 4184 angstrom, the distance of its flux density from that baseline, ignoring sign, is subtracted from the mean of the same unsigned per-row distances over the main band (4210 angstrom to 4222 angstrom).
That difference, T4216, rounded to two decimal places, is 0.08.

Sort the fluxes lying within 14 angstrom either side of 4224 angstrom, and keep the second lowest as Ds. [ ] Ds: 8.476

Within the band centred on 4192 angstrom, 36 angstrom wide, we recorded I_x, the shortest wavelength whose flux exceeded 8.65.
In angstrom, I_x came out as 4180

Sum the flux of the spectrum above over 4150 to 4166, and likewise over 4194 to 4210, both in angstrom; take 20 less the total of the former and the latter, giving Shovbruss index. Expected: -49.6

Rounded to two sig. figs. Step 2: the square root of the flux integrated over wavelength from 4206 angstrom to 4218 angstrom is 10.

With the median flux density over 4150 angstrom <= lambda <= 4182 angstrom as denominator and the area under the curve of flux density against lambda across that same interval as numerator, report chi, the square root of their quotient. 5.6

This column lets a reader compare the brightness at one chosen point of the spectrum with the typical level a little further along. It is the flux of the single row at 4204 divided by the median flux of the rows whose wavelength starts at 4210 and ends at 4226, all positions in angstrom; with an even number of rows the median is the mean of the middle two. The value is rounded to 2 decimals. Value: 0.97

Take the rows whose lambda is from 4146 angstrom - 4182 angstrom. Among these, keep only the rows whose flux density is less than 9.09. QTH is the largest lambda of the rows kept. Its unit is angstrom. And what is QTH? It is 4176 angstrom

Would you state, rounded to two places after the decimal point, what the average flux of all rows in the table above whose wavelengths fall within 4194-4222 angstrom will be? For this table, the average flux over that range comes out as 8.76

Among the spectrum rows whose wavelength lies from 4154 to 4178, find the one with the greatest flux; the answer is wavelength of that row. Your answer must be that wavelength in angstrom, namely 4156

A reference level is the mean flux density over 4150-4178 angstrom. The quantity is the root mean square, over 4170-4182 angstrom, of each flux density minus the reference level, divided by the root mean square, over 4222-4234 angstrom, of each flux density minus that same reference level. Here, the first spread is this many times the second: 1.06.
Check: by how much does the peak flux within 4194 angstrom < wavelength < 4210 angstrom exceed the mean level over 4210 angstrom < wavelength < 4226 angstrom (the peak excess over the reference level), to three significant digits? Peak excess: 0.381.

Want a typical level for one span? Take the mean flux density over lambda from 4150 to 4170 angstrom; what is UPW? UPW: 8.80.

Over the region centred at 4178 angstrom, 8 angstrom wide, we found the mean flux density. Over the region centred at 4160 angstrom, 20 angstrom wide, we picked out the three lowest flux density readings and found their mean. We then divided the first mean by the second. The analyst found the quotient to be 1.03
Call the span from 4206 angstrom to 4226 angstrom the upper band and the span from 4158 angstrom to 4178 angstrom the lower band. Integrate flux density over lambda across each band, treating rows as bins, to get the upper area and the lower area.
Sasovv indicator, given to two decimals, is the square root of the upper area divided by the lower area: 1.01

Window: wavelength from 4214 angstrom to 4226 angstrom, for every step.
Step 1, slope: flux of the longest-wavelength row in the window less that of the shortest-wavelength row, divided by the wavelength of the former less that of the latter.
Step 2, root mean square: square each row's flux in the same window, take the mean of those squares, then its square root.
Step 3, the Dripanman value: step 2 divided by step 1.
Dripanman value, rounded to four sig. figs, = -1896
